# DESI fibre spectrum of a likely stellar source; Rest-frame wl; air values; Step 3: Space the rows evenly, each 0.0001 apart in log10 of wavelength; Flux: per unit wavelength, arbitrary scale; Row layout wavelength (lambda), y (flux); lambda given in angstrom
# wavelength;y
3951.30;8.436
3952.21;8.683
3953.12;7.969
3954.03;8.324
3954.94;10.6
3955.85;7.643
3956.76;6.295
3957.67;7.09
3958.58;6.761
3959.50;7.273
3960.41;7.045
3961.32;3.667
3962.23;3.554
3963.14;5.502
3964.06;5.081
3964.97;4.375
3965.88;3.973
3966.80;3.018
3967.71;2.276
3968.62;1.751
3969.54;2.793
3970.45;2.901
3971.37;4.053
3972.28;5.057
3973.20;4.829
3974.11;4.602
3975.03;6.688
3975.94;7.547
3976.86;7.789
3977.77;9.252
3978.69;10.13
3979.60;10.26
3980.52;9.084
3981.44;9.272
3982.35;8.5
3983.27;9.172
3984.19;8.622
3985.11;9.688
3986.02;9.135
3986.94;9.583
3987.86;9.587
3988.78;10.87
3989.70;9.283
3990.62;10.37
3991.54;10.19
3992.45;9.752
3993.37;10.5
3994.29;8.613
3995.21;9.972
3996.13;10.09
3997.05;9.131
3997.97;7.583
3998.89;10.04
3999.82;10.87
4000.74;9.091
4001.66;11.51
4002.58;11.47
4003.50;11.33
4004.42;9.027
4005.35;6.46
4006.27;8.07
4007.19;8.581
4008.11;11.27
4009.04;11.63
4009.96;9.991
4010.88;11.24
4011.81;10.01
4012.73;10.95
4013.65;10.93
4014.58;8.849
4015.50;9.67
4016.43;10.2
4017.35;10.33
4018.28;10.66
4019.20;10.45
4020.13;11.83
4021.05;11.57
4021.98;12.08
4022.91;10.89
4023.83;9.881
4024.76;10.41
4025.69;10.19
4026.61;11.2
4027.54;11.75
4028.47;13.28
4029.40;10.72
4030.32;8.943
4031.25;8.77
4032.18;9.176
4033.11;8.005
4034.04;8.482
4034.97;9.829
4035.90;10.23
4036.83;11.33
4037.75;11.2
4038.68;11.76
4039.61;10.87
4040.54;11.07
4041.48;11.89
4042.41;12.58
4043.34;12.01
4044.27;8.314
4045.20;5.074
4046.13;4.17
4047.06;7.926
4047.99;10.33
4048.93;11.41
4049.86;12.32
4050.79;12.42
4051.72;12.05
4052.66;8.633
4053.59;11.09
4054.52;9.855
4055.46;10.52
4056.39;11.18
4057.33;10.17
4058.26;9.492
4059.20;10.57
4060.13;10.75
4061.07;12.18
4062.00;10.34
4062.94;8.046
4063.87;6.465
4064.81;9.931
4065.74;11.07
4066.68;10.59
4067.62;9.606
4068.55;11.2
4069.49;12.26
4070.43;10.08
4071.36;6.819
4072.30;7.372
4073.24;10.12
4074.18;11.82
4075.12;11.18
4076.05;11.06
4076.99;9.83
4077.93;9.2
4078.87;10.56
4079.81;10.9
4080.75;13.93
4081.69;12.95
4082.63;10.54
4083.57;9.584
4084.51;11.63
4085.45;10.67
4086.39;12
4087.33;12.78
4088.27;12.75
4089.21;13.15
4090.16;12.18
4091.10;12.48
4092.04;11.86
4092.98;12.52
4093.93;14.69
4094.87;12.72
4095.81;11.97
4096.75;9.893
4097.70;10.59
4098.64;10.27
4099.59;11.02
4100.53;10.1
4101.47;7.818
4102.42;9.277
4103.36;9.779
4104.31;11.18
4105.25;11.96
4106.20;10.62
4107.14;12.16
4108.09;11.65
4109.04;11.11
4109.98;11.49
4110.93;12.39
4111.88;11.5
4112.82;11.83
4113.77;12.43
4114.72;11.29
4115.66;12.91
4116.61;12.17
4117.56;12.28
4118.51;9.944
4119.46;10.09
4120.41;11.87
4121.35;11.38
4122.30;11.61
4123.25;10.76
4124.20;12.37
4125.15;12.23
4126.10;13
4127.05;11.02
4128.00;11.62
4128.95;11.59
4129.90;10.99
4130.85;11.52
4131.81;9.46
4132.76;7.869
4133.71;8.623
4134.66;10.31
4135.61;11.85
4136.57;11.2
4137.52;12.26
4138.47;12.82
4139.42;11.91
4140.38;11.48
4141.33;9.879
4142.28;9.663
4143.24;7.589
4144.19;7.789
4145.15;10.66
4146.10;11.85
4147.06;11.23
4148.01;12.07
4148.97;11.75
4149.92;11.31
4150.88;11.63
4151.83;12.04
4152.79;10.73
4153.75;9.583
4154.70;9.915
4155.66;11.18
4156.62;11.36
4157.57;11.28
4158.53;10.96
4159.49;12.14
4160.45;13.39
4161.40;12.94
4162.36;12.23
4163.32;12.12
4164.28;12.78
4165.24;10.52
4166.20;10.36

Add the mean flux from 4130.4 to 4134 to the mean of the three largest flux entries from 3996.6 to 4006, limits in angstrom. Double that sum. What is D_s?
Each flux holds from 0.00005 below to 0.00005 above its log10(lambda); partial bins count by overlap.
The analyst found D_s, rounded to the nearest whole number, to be 42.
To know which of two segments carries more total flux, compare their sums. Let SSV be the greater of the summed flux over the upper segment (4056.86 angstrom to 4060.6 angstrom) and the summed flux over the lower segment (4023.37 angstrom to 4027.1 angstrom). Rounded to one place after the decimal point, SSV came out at 41.7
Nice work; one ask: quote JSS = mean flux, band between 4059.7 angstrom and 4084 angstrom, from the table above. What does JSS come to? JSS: 10.3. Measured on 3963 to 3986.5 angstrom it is 6.4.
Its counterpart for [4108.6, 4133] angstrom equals 11.4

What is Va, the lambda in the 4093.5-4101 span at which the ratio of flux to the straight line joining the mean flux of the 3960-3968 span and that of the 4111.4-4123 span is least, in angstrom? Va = 4096.75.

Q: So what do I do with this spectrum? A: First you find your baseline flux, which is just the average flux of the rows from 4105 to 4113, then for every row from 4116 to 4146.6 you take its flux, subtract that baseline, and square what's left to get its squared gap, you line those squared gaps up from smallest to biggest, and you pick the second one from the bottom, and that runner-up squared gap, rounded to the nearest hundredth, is 0.00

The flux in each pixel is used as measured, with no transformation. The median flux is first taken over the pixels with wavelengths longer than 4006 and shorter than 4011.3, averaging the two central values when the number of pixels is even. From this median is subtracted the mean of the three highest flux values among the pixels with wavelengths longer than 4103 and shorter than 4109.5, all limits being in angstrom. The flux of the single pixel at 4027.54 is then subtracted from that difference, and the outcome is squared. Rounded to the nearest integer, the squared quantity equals 171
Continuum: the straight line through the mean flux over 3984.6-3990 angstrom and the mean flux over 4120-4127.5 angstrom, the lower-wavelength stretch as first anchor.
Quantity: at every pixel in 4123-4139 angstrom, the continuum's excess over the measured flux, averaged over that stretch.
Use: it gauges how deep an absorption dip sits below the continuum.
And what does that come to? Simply 0.7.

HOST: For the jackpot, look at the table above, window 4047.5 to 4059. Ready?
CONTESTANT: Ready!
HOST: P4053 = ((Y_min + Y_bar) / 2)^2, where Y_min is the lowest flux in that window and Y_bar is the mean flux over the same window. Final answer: 94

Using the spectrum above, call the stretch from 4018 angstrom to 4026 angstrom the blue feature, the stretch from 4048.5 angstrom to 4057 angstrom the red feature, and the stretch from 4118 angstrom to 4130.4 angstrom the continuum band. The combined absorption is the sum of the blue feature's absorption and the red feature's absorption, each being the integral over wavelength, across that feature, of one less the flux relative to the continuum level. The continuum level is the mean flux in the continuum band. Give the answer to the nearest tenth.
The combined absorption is 0.7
